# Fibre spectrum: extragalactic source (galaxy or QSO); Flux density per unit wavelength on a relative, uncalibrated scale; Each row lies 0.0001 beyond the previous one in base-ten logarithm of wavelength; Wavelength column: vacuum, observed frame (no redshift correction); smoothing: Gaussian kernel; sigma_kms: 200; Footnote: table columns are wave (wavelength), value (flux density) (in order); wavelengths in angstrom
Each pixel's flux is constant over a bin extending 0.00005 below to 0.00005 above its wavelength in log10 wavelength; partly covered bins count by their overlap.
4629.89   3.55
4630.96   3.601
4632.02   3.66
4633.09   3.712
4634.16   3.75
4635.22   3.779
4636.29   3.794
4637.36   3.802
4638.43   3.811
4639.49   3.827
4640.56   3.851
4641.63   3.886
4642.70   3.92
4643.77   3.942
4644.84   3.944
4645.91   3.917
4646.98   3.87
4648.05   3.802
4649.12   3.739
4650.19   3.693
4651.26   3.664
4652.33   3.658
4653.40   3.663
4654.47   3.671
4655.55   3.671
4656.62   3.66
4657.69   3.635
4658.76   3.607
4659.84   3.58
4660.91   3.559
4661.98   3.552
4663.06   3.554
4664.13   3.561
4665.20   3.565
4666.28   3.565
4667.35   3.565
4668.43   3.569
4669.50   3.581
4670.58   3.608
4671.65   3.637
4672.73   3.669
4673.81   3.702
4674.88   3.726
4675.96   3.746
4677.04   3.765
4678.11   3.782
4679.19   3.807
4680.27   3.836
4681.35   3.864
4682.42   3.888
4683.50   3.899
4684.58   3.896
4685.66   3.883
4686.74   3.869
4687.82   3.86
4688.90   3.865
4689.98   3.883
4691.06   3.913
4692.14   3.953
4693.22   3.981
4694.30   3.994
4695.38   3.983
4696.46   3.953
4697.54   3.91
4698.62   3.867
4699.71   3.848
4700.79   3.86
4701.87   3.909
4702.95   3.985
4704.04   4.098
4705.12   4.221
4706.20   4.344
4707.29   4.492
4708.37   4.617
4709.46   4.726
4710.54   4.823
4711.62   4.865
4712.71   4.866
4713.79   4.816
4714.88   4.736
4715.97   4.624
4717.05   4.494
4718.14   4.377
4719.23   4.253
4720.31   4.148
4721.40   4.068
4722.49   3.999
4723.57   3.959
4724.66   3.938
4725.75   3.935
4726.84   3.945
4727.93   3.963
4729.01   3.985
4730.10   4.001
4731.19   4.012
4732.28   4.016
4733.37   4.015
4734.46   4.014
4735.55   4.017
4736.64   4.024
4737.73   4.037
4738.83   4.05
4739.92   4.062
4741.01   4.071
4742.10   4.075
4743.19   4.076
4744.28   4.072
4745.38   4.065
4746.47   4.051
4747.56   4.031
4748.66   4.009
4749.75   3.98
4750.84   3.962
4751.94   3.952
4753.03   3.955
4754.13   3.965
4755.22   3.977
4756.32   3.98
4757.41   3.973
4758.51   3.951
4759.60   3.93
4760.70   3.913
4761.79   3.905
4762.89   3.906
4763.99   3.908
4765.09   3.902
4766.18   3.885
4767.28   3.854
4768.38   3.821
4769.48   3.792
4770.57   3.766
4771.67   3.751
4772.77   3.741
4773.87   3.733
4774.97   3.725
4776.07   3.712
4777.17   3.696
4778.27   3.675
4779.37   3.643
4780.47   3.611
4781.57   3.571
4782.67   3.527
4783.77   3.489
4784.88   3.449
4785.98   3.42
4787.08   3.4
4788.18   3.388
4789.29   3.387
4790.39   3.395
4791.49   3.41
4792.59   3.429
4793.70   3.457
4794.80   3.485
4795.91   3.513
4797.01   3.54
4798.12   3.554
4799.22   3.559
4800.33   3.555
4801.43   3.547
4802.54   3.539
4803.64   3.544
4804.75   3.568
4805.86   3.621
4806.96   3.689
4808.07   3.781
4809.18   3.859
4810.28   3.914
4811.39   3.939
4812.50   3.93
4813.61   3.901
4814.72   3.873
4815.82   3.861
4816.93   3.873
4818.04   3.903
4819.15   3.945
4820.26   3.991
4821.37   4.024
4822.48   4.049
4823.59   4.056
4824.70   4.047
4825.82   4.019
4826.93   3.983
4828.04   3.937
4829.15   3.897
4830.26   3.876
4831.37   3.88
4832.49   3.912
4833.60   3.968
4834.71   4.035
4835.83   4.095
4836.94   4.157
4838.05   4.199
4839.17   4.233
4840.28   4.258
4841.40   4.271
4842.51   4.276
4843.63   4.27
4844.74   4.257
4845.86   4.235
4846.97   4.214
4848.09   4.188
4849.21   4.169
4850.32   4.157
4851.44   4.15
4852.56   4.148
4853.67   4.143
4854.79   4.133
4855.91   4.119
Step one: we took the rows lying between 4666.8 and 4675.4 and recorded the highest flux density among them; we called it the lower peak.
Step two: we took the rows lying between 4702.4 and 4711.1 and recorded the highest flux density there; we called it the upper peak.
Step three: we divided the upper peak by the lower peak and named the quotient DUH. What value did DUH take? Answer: 1.29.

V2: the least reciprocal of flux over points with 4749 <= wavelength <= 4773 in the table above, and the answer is 0.25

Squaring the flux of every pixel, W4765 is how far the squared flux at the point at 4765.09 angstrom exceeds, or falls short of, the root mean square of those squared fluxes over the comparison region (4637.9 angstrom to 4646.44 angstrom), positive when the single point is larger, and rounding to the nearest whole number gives 0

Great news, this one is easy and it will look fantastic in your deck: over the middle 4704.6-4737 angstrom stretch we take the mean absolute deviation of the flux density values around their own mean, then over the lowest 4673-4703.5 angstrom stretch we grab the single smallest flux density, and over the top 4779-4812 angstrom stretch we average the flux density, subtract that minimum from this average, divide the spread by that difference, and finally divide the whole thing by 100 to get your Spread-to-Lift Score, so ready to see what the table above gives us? -0.0209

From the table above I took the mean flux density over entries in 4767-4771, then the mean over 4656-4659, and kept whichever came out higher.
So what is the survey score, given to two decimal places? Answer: 3.81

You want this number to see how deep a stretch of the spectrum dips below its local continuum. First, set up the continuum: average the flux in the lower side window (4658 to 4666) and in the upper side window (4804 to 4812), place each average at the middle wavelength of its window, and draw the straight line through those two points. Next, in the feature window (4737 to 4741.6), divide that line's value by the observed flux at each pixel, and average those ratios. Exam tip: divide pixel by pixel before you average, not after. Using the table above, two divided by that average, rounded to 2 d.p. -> 2.21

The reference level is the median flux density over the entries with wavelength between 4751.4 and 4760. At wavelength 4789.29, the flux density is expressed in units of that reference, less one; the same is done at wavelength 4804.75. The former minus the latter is -0.05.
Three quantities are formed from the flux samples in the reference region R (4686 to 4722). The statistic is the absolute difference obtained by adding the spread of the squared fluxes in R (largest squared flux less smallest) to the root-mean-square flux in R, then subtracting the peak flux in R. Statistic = 8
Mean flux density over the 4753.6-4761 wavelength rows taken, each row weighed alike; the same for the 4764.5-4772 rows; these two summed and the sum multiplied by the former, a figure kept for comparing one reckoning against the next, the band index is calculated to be 30.8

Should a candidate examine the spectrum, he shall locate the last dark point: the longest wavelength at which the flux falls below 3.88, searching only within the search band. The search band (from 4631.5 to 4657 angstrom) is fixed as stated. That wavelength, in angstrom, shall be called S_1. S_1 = 4656.62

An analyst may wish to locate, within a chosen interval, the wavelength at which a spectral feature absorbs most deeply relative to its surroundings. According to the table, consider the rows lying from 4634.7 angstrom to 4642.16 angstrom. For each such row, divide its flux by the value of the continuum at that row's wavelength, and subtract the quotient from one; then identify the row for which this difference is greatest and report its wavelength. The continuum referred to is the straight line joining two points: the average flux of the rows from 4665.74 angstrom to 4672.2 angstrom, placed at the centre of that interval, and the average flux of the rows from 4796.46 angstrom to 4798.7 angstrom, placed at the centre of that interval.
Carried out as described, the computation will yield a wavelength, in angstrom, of 4635.22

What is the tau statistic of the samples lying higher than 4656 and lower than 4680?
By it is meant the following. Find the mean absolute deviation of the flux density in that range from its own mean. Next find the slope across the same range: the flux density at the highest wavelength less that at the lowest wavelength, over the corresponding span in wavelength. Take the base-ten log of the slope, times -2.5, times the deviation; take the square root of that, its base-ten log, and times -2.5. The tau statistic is 0.5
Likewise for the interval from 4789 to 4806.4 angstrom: 0.7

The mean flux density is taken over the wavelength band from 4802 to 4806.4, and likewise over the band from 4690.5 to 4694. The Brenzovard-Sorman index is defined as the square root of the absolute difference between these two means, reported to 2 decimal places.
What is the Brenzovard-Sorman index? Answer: 0.62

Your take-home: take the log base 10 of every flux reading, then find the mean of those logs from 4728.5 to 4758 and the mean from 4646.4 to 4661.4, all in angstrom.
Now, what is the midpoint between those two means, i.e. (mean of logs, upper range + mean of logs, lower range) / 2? 0.585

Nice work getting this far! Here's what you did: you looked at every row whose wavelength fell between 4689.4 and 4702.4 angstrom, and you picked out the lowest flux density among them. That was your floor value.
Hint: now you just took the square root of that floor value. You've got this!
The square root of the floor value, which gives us 1.96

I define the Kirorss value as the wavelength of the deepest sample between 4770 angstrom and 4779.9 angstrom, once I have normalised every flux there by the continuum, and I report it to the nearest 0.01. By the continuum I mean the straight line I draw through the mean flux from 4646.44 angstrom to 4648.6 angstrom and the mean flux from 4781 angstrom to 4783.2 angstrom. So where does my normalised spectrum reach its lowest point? 4779.37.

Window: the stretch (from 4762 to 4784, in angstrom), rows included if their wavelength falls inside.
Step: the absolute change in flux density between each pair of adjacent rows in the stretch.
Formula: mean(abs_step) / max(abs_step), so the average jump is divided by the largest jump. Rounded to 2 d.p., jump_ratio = 0.50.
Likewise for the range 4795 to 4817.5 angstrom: 0.32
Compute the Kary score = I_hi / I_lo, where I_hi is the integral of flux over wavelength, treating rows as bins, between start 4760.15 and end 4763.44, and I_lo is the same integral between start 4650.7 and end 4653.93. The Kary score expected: 1.09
